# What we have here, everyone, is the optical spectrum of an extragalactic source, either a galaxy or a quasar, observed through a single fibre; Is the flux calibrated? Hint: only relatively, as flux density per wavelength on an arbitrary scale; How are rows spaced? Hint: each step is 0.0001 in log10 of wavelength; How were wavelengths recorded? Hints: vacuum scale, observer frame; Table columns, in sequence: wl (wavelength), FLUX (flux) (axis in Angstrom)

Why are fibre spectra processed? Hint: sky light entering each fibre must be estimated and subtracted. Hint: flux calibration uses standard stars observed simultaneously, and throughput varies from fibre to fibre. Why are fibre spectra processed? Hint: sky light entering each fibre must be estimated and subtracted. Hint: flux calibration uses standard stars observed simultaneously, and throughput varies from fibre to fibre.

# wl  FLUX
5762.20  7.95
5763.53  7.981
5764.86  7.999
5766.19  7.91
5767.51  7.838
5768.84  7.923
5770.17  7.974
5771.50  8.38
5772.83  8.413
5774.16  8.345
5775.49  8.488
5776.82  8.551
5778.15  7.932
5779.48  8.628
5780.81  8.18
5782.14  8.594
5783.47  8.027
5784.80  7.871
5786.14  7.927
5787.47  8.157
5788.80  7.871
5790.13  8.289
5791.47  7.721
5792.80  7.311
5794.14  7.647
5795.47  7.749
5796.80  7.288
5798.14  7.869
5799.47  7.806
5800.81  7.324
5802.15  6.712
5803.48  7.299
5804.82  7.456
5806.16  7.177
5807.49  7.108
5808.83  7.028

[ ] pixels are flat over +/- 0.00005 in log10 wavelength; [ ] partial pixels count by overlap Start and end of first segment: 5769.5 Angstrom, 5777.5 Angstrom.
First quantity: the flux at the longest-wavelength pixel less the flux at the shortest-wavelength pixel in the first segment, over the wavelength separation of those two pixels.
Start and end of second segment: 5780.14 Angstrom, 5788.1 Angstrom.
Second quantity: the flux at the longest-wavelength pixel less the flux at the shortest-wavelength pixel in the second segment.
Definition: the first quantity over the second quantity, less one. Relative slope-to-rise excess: -4.77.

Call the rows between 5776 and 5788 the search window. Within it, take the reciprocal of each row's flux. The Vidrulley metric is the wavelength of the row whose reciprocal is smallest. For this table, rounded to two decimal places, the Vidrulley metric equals 5779.48 Angstrom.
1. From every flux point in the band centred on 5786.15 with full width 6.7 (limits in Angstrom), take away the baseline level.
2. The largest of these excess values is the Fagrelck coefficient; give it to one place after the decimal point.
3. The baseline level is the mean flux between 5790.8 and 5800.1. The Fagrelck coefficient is 0.5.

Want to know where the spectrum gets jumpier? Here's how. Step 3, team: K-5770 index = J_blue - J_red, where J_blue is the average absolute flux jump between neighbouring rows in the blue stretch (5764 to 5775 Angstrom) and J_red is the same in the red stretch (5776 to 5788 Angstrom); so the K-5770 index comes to -0.28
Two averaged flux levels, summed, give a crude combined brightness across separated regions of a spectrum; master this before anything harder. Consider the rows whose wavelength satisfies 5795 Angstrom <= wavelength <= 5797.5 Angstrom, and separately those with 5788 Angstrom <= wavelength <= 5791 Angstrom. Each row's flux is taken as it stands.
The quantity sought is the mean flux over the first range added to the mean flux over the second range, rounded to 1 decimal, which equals 15.6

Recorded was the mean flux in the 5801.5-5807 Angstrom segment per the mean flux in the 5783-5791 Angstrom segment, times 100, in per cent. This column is 89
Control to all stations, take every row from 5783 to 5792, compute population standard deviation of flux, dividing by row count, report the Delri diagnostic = 0.178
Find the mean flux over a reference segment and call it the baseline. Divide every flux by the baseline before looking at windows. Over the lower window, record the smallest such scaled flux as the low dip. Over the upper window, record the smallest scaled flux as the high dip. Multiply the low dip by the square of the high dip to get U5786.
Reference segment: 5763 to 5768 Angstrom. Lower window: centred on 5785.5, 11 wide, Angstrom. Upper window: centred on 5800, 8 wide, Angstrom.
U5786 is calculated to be 0.71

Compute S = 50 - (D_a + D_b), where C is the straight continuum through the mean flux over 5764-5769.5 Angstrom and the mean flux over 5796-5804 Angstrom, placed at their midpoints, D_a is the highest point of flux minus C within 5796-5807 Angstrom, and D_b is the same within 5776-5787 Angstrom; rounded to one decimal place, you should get 48.6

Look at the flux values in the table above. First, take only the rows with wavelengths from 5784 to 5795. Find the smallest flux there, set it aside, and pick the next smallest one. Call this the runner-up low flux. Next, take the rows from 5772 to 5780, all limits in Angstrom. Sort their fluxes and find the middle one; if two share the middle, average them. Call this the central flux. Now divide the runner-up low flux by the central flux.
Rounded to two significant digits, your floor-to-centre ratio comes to 0.90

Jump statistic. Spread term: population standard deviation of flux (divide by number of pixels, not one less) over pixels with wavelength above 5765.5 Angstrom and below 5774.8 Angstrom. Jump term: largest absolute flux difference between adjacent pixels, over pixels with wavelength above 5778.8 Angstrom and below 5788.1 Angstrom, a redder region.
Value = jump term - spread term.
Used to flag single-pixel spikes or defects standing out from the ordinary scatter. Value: 0.332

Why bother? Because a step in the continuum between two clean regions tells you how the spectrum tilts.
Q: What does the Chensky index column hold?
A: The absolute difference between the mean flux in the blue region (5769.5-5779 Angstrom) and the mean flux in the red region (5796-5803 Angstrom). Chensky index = 0.9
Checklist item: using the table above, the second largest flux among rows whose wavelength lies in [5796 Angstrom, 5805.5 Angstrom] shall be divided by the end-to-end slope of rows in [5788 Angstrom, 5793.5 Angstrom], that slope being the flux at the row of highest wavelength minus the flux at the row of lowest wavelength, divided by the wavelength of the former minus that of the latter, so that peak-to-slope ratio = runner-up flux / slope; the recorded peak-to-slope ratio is -56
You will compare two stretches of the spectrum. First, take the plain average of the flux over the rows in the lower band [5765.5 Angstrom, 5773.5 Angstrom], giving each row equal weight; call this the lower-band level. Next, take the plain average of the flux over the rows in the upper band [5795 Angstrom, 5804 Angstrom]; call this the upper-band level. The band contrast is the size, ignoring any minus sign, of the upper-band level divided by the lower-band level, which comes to 0.921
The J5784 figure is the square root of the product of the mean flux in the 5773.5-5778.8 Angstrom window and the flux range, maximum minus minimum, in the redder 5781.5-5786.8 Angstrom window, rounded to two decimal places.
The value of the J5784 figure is 2.45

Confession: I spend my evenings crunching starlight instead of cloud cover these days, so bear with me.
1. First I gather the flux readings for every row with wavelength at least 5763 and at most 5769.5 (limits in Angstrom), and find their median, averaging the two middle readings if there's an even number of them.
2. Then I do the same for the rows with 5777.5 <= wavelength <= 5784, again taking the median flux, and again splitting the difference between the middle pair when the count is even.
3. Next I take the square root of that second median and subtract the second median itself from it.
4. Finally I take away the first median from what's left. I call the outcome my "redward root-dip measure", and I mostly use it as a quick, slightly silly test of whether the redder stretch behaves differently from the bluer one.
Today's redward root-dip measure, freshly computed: -13.2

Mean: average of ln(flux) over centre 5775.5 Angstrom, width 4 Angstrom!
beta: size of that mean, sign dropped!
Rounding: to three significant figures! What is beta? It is 2.14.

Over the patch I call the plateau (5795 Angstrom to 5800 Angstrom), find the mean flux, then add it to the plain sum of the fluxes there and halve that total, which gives 19.2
